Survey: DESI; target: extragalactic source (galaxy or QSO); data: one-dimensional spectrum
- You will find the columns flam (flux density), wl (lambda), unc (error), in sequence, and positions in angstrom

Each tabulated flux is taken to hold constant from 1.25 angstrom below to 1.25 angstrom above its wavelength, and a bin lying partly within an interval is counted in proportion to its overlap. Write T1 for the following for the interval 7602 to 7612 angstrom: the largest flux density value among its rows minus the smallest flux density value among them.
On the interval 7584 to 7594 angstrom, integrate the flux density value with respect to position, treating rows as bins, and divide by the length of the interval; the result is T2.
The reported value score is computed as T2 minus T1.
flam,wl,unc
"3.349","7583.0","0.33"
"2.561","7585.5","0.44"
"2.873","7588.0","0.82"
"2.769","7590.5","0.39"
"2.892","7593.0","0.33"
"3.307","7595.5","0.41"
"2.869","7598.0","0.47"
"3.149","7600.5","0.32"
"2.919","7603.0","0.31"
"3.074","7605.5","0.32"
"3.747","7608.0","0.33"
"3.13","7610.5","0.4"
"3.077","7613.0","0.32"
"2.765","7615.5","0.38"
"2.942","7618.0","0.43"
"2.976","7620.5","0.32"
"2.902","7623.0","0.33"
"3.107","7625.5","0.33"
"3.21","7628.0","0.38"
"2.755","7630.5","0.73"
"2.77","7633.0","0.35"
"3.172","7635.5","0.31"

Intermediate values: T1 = 0.8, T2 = 2.79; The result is 2.0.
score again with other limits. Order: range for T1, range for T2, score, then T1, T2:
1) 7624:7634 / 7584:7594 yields 2.3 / 0.5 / 2.79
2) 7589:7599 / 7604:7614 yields 2.7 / 0.5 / 3.25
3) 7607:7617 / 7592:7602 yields 2.1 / 1.0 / 3.05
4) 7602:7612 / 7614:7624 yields 2.1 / 0.8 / 2.90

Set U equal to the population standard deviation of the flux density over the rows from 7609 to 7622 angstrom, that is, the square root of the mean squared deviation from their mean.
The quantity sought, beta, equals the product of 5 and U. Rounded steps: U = 0.126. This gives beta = 0.63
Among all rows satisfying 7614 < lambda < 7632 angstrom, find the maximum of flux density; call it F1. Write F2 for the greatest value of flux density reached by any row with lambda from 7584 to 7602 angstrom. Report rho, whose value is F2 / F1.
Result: 1.03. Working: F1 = 3.21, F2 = 3.307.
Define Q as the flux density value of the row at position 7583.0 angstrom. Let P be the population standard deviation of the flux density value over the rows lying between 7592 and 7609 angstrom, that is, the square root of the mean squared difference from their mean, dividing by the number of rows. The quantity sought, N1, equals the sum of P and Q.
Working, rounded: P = 0.289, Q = 3.349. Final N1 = 3.64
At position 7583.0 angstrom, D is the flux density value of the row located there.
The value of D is 3.349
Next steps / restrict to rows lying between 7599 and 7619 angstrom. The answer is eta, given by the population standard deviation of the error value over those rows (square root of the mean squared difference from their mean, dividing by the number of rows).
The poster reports 0.04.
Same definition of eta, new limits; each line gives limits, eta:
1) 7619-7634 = 0.15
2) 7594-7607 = 0.06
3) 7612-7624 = 0.04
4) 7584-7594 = 0.19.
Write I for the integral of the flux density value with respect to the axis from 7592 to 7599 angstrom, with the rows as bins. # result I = 21.2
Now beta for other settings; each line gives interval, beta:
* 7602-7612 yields 1.58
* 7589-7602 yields 1.00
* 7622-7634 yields 0.91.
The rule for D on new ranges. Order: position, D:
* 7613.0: 3.077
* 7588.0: 2.873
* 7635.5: 3.172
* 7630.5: 2.755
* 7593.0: 2.892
